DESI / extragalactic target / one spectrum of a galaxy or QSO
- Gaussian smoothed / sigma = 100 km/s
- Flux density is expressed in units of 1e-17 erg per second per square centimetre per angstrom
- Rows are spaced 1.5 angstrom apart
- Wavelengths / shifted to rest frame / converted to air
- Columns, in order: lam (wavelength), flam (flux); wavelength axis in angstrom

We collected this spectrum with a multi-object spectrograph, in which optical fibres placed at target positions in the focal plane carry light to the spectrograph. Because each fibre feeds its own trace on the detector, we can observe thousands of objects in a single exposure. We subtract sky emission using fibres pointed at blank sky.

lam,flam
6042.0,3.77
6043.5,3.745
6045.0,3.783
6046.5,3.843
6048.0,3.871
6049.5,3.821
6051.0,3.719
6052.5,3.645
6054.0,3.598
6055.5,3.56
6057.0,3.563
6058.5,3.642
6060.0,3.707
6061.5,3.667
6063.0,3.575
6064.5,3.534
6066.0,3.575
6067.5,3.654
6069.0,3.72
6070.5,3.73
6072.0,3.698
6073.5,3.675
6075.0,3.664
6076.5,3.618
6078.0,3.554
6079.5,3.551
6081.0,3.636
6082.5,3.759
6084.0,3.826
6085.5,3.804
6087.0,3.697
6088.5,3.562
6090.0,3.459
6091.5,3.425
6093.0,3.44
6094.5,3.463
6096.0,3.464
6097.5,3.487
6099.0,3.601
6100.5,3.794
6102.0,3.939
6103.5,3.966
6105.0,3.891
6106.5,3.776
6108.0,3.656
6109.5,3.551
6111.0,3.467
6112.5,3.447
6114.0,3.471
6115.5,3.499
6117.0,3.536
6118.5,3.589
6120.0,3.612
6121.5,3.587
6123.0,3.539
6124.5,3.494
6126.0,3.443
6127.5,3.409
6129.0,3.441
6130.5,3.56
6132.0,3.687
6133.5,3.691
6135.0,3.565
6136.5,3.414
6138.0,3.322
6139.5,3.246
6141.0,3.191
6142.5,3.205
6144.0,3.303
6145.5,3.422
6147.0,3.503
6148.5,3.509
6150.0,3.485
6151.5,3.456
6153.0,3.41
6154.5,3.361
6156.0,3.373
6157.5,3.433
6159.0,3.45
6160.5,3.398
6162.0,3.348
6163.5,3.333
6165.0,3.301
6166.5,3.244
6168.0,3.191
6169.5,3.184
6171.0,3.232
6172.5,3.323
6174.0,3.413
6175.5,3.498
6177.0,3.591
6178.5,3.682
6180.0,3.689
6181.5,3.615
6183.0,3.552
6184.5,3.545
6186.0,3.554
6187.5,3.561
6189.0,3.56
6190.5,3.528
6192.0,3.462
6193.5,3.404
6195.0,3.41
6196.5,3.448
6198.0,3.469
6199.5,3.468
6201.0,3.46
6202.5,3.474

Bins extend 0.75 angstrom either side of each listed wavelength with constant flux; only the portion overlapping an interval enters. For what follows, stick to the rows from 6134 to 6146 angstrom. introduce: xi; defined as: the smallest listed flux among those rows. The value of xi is 3.191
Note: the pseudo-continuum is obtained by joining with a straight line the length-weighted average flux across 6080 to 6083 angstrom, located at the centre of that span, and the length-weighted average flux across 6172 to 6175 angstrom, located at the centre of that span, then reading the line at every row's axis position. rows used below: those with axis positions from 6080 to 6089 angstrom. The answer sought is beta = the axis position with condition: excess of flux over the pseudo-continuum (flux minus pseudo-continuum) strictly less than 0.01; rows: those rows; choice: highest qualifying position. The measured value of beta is 6088.5 angstrom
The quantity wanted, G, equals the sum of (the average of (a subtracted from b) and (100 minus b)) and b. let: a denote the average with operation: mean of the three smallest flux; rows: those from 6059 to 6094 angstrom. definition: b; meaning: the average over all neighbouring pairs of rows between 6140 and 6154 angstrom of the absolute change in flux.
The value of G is 48.3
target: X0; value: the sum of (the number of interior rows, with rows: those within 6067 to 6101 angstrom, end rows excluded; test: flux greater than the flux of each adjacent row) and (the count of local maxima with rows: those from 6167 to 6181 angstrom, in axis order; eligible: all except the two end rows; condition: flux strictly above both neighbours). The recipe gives 2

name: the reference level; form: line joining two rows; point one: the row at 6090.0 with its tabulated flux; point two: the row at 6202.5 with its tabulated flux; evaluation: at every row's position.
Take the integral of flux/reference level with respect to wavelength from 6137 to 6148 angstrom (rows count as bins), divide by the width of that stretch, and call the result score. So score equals 0.958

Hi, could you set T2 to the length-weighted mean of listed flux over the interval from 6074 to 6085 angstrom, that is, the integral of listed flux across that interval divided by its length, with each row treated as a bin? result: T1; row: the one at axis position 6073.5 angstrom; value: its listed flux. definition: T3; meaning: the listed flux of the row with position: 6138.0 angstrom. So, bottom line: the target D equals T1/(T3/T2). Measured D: 4.05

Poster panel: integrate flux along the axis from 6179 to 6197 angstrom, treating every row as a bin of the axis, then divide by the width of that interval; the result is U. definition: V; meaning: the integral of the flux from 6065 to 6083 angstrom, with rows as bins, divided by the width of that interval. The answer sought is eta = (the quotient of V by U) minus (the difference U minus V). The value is 1.15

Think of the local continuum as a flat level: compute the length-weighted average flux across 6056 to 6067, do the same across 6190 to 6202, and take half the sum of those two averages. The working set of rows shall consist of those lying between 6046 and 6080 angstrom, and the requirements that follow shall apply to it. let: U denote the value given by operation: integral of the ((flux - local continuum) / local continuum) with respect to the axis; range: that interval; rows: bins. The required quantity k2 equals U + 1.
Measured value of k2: 2.2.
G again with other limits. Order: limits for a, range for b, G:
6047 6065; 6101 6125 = 48.3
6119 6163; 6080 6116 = 48.5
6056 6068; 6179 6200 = 48.3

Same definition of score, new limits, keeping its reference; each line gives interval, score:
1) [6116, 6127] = 1.022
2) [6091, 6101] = 1.018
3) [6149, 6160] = 0.988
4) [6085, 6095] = 1.025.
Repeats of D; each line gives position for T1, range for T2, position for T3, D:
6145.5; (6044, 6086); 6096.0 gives 3.63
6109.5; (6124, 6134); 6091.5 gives 3.66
